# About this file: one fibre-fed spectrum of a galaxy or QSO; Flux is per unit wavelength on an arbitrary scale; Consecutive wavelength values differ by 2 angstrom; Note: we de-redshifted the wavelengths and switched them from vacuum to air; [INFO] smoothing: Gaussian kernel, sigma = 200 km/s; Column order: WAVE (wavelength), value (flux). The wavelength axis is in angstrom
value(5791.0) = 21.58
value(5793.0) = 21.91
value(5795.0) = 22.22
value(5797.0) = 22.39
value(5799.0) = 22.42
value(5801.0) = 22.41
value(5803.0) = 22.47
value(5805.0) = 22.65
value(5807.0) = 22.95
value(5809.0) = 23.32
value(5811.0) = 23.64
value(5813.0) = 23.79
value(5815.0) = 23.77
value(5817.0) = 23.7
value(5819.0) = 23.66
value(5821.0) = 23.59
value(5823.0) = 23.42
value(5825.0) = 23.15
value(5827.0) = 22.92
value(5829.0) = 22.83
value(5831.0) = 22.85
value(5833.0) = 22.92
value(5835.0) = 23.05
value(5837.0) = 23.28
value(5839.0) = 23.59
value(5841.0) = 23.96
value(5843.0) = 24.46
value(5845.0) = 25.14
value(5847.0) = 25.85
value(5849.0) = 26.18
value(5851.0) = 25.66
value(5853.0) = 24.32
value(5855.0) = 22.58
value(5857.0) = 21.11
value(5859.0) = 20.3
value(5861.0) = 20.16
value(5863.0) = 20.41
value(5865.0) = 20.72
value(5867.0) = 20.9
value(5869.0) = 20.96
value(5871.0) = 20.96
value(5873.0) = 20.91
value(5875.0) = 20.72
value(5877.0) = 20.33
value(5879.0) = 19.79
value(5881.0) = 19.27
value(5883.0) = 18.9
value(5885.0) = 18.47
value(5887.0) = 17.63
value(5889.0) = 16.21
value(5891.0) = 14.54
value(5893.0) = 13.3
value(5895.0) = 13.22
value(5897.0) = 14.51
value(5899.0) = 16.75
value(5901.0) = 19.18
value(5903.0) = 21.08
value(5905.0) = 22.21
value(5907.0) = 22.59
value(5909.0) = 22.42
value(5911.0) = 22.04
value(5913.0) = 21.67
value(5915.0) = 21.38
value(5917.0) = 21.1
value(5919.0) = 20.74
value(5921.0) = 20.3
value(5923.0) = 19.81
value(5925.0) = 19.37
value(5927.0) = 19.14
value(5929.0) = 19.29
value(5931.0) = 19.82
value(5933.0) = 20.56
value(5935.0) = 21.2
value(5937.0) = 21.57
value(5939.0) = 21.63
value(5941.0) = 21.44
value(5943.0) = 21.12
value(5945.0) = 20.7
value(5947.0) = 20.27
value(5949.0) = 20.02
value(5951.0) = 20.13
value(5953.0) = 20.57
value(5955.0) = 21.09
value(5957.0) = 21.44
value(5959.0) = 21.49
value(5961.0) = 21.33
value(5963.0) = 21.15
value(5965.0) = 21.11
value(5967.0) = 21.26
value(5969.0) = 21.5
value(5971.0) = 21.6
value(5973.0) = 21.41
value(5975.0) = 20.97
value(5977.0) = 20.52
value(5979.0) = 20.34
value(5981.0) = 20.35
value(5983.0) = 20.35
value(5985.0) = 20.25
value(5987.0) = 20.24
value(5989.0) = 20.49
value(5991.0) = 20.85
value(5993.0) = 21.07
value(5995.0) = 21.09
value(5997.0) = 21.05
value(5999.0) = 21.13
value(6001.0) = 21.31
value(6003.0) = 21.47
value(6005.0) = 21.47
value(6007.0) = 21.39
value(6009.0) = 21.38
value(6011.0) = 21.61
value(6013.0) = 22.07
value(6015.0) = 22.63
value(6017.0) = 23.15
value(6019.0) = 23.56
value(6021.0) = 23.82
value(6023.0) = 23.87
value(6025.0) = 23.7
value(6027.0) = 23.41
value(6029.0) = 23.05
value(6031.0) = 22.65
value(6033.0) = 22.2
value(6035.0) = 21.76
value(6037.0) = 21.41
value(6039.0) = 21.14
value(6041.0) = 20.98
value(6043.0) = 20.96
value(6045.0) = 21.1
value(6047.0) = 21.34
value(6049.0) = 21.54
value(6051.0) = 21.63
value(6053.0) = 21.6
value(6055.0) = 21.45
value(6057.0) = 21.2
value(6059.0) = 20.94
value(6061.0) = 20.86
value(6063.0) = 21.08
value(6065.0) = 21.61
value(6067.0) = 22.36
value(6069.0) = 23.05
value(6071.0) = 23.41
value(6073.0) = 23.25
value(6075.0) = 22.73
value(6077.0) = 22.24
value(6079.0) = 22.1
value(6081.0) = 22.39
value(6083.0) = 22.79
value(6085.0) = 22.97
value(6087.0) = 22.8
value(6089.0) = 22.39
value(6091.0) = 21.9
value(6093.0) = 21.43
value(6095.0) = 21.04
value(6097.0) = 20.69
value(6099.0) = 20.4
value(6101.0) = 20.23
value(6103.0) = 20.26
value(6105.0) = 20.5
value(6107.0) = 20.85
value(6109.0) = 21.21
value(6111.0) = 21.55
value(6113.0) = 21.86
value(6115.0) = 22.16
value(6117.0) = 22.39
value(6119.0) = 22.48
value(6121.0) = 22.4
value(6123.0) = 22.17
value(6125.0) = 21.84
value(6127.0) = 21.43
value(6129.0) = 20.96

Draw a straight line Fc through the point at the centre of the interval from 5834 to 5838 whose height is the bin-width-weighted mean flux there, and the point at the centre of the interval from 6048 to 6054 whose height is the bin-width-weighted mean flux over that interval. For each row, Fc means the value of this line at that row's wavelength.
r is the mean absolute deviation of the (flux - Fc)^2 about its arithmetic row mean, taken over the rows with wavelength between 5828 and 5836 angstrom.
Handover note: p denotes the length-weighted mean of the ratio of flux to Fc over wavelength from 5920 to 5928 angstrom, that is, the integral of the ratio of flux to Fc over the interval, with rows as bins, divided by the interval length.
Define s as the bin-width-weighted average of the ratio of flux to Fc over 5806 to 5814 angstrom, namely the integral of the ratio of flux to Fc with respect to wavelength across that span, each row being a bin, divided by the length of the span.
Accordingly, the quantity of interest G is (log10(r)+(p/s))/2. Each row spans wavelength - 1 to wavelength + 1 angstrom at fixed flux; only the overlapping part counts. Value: -0.23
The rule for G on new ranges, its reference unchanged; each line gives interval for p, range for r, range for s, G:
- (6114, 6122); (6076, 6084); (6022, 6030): 0.34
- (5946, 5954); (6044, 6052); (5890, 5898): 0.23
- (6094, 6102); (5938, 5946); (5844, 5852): 0.36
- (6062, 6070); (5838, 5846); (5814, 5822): 0.56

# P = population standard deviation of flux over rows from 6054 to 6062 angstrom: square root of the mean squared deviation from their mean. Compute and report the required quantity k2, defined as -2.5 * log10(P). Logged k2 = 1.59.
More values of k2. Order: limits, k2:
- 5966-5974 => 2.26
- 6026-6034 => 0.86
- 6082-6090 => 1.68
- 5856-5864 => 1.09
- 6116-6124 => 2.35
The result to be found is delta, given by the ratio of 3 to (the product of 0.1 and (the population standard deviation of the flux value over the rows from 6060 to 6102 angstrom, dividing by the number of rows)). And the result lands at 32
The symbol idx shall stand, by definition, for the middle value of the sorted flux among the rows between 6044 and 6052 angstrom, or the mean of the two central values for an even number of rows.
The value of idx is 21.4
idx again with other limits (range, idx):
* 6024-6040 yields 22.4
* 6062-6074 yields 22.7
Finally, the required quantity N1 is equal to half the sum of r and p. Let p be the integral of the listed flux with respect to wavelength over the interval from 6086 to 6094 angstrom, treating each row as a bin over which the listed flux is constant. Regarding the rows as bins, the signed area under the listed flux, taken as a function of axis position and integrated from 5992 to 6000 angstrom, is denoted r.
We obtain 173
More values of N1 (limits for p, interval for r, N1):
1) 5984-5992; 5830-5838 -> 174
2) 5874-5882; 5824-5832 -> 172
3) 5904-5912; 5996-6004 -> 174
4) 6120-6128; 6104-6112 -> 172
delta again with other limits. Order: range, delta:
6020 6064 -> 30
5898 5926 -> 20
